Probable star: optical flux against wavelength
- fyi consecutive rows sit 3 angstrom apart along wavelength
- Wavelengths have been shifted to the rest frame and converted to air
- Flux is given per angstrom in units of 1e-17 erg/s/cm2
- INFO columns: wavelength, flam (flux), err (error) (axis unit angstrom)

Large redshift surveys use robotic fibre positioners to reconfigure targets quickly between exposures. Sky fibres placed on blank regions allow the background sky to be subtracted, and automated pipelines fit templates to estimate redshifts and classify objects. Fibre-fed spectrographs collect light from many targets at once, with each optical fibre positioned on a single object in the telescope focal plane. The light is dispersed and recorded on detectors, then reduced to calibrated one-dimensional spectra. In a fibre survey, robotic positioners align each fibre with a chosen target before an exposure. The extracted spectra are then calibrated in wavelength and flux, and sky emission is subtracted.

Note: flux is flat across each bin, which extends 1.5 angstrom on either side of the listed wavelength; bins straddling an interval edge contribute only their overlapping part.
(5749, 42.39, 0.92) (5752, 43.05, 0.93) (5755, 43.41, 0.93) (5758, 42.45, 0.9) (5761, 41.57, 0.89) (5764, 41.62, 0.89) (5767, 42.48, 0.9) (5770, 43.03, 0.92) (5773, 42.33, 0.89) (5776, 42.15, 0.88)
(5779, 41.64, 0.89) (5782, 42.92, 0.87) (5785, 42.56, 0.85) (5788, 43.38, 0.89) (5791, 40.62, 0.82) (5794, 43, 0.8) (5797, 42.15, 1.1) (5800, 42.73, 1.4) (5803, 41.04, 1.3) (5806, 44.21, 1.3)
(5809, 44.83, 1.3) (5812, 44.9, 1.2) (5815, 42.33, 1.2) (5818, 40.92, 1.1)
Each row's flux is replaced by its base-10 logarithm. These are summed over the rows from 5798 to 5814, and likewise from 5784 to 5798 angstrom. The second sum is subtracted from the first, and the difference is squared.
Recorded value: 0.0036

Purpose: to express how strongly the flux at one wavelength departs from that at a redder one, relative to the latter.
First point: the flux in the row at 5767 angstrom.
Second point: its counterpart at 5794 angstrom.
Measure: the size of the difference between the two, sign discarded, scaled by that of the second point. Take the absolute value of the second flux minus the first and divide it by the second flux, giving 0.012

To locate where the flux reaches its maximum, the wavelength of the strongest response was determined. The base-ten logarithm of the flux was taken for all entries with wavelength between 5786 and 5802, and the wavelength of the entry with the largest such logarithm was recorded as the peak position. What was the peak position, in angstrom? 5788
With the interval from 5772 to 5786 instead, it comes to 5782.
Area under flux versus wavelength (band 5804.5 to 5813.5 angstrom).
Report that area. 402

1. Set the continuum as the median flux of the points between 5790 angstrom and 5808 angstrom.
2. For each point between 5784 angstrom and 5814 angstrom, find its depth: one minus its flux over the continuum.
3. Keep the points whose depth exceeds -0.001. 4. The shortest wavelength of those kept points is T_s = 5791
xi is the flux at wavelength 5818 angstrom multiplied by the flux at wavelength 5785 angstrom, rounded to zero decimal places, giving 1742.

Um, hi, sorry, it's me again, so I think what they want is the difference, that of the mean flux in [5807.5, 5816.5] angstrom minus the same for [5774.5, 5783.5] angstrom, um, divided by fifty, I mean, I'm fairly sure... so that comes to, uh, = 0.036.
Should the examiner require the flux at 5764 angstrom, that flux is 41.62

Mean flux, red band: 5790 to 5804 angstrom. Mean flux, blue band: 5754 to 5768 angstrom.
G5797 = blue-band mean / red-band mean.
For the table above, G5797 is 1.01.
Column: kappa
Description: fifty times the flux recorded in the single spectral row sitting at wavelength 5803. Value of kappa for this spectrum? 2052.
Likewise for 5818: 2046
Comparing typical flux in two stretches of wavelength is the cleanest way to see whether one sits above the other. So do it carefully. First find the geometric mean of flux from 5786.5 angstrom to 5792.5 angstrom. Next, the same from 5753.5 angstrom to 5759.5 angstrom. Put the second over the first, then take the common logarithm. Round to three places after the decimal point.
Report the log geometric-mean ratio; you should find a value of 0.010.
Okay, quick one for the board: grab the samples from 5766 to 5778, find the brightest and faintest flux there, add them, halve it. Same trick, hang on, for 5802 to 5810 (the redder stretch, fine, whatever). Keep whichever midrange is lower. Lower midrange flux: 42.6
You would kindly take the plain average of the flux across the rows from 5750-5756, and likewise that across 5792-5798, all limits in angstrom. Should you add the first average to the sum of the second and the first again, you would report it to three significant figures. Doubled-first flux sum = 129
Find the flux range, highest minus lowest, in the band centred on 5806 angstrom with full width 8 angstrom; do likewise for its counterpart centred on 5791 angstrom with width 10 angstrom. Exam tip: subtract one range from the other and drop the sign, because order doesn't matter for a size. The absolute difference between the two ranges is 1.0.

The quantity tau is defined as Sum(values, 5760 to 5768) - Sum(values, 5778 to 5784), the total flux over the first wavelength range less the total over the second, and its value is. 41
